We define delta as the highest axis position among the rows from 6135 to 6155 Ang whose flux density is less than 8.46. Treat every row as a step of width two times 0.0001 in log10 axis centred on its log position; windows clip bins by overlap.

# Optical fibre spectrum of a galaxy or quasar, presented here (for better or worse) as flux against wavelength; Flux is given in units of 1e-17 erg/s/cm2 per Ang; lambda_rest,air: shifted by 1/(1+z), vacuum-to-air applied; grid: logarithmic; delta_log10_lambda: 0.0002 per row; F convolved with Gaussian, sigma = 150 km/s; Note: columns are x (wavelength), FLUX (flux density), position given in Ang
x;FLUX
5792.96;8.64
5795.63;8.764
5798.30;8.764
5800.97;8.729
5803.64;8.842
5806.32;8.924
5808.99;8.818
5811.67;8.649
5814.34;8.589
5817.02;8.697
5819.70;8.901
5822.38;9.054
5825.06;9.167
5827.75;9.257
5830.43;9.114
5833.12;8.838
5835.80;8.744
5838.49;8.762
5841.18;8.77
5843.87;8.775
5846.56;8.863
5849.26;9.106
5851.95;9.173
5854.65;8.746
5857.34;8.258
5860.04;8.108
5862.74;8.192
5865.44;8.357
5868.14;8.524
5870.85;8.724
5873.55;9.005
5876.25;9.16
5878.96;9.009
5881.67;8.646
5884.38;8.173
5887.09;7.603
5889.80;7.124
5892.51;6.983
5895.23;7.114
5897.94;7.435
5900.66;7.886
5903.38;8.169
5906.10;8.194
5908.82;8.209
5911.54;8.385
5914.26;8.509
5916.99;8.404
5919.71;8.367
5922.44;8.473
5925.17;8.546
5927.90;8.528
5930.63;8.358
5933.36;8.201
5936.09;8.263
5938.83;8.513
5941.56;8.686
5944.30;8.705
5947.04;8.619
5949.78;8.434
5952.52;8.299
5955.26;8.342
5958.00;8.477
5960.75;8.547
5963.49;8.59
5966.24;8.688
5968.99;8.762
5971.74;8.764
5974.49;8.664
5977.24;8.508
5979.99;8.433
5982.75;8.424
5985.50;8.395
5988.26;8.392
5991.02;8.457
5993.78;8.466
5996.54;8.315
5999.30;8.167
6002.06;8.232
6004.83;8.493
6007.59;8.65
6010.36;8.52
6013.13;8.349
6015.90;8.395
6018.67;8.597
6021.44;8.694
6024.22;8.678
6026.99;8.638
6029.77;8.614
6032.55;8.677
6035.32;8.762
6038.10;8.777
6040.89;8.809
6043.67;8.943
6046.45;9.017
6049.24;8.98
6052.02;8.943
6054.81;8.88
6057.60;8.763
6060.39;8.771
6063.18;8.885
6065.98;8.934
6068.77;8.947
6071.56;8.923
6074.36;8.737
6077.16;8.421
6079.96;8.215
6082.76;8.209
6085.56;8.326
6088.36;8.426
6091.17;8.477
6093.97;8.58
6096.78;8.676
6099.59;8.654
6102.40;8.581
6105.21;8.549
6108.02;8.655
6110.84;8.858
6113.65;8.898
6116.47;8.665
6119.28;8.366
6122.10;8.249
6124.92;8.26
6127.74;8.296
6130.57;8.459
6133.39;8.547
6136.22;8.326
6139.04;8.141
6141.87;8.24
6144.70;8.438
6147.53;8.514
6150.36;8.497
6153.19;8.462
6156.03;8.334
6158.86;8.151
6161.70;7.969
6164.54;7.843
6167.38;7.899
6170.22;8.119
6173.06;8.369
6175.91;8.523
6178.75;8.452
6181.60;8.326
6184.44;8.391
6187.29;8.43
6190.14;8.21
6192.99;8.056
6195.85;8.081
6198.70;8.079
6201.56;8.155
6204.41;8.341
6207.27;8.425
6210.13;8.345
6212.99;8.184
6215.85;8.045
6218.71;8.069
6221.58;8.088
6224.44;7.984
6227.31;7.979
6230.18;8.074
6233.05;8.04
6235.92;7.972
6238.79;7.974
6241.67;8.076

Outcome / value 6144.70 Ang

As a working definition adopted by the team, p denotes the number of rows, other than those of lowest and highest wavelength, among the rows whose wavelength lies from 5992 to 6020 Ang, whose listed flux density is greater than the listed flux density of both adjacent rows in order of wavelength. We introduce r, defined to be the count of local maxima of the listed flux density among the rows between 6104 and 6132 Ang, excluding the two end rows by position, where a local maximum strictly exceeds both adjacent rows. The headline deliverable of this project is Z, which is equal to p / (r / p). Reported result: 1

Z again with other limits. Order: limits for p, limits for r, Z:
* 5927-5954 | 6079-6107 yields 1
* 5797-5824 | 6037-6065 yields 1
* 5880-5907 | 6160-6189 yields 0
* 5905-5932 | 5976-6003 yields 4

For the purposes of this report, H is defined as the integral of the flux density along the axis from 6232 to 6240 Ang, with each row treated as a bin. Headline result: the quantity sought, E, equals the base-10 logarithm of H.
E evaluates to 1.81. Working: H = 64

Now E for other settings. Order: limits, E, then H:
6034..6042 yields 1.85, 70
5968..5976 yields 1.84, 70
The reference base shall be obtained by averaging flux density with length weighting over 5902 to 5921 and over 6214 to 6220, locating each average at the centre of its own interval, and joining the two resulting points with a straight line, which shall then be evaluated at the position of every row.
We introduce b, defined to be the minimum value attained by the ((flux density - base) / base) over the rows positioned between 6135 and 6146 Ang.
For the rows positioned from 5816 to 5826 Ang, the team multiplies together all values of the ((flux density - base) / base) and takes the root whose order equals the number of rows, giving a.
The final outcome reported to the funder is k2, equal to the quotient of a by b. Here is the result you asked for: 94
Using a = 0.06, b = 0.001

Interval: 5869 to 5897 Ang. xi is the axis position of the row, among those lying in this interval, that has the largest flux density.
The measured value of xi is 5876.25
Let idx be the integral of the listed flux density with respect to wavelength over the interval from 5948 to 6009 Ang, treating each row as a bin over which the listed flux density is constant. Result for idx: 517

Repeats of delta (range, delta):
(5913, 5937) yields 5936.09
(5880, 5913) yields 5911.54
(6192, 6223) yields 6221.58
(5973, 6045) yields 6015.90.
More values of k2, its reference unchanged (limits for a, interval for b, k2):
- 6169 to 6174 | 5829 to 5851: 0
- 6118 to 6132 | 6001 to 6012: -11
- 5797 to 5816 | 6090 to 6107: 1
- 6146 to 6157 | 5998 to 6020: -4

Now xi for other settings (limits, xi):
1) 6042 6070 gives 6046.45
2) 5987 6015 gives 6007.59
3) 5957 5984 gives 5971.74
